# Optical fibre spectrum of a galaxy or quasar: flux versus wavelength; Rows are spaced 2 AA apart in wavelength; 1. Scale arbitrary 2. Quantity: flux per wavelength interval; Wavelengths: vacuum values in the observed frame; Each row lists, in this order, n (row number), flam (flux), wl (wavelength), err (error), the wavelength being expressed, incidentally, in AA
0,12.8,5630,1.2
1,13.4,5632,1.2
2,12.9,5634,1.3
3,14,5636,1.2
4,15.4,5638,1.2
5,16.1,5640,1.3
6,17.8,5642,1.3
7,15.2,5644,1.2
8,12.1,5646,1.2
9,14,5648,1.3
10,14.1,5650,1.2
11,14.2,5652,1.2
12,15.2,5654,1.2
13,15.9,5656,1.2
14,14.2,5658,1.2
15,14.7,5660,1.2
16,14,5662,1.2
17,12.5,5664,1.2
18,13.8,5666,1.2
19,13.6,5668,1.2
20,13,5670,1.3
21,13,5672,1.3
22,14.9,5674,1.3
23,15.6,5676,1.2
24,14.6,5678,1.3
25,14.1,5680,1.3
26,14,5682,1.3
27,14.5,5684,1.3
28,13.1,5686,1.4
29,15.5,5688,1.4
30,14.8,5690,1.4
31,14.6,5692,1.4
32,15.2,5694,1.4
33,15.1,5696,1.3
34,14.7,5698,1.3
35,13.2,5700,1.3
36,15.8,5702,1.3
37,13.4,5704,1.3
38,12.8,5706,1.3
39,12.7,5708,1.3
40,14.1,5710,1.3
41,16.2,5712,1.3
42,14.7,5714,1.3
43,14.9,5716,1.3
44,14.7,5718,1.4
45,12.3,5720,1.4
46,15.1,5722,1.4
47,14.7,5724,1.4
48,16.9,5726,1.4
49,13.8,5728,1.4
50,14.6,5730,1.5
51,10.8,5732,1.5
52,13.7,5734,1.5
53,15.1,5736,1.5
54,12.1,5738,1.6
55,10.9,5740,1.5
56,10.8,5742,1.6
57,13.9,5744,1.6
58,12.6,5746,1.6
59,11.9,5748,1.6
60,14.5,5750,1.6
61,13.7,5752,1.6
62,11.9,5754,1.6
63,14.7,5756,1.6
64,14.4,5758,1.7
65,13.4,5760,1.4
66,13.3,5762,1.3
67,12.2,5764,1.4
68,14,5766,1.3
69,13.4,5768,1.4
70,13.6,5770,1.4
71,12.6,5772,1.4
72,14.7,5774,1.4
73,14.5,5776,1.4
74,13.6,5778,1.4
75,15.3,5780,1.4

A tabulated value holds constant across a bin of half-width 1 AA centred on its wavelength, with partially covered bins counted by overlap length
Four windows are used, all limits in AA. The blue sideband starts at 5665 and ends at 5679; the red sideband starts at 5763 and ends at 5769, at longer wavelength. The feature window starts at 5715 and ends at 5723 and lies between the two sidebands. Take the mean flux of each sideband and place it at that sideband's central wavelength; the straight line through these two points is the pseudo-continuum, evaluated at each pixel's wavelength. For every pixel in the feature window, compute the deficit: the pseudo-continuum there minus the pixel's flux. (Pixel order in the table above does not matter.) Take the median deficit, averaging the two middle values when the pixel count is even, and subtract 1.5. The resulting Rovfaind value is -2.6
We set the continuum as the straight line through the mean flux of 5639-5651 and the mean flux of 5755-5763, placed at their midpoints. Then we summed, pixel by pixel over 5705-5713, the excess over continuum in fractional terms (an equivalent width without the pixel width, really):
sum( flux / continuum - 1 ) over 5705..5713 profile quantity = -0.11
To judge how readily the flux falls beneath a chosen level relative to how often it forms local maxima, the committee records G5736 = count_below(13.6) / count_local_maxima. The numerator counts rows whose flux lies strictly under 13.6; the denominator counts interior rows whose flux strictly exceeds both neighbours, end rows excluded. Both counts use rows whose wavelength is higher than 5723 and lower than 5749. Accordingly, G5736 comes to 1.50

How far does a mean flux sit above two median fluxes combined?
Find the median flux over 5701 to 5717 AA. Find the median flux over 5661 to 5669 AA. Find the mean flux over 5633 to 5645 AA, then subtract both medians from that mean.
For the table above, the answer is -12.9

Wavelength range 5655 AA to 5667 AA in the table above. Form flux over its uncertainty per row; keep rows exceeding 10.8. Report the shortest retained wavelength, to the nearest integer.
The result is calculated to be 5656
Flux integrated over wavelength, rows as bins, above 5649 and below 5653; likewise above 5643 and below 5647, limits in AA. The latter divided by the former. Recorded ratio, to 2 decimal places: 0.96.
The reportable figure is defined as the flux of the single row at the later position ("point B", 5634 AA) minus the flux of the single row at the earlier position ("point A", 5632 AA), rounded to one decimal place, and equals -0.5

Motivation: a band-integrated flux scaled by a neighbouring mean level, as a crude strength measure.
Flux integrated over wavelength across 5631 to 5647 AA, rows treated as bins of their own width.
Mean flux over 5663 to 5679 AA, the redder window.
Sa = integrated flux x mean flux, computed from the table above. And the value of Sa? 3244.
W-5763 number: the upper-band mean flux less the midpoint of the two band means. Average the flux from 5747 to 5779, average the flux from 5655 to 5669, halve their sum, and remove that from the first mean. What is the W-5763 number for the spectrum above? -0.3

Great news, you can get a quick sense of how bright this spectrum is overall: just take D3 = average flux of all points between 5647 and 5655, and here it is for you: 14.4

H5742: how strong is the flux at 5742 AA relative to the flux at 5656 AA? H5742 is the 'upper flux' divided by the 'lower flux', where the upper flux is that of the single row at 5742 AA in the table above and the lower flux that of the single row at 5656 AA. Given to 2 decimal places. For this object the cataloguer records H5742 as 0.68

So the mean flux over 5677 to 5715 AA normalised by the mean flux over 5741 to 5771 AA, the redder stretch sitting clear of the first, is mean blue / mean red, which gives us 1.09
